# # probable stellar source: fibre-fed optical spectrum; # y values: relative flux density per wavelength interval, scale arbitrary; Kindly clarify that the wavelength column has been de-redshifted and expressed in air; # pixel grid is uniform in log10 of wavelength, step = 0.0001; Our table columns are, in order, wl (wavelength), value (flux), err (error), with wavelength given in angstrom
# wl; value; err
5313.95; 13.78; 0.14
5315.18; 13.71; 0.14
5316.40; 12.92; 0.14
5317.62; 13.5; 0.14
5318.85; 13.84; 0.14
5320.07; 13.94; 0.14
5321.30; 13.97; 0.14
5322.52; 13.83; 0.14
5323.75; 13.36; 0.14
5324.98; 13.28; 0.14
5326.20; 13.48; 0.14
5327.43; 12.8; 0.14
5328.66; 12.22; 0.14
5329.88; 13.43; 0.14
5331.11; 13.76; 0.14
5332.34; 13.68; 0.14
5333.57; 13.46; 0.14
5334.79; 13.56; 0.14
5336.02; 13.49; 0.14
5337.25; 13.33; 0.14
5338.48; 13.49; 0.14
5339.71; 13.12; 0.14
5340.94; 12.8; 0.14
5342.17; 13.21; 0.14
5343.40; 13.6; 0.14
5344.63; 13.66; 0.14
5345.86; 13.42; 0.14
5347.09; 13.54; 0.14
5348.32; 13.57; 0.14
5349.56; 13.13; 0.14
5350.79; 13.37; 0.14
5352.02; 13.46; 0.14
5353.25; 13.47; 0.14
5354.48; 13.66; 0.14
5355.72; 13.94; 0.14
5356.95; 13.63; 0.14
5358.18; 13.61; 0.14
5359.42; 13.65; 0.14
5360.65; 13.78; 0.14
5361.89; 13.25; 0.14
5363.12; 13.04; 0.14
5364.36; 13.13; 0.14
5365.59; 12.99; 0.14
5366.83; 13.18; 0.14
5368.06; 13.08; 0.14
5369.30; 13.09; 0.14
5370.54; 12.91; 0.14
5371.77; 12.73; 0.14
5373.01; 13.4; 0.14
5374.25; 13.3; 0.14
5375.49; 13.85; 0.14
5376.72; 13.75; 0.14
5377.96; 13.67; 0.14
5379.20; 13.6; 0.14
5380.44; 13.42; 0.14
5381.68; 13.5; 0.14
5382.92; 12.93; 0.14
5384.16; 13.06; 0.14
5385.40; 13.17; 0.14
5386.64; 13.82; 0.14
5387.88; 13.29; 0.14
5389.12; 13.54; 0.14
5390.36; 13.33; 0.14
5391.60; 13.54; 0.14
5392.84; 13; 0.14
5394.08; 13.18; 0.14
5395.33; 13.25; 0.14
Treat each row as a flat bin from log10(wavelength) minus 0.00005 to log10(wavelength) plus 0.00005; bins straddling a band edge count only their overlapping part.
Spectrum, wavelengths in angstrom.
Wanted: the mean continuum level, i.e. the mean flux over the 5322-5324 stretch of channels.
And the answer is 13.6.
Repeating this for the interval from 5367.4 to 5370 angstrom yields 13.1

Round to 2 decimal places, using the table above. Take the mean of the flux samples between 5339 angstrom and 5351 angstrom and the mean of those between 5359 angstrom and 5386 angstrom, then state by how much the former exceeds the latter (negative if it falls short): 0.05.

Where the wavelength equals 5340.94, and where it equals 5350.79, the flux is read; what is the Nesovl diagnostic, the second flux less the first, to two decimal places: 0.57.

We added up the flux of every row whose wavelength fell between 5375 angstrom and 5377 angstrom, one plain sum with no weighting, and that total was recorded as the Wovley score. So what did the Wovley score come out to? 27.6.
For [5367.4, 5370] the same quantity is 26.2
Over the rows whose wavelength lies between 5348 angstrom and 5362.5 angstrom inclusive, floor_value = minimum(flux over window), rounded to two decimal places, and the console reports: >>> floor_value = 13.13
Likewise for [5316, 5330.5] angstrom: 12.22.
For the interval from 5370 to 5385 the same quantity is 12.73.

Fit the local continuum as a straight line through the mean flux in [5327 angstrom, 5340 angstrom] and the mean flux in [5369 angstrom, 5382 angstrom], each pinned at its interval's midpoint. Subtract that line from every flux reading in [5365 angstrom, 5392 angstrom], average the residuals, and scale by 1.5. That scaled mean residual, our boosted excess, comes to -0.10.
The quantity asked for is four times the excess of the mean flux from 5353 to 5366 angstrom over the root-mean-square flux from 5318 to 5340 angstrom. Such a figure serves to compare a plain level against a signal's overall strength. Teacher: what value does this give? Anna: 0.1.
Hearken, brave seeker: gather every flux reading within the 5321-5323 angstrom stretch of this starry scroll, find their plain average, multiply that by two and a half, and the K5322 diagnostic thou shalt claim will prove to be 34.8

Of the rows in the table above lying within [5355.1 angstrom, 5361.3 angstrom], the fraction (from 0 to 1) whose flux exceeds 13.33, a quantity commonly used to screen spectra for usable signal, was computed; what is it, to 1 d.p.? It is 1.0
